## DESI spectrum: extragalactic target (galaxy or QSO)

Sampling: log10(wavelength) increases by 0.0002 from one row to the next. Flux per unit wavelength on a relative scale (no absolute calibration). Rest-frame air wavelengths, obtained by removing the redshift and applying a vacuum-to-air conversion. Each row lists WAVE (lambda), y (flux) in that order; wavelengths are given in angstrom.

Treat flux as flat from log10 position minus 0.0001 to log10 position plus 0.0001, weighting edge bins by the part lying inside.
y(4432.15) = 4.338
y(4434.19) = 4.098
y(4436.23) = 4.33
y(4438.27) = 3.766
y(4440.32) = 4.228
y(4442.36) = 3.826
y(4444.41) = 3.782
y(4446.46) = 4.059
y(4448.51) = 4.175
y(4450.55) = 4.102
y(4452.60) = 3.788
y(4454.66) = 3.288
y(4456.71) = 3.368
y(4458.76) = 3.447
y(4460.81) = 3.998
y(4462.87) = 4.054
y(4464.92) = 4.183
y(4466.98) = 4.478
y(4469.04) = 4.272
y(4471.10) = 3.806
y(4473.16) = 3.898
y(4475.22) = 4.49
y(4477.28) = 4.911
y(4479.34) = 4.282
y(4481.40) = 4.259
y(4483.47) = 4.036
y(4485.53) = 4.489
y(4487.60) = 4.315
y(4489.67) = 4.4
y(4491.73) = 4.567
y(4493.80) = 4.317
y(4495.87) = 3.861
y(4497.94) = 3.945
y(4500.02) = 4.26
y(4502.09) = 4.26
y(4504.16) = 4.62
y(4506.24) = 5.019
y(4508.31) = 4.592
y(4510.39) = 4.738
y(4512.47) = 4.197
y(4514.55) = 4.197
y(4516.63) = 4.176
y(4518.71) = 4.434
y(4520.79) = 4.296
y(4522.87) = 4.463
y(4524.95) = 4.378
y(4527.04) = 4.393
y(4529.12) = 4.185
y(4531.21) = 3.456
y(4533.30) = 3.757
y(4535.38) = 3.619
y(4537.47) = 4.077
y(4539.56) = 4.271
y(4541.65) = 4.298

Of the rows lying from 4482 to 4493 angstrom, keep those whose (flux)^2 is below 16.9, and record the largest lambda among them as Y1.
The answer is 4483.47 angstrom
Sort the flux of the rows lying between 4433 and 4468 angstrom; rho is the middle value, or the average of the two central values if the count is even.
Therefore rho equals 4.05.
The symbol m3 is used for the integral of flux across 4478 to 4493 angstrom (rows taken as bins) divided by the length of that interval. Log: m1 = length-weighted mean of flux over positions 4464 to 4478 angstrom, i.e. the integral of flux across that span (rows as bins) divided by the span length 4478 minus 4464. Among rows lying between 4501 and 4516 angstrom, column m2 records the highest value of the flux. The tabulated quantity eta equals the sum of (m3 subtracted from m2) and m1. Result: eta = 4.9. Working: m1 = 4.28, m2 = 5.019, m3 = 4.35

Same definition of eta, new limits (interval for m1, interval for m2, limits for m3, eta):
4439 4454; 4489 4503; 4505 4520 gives 4.1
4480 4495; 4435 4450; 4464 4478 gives 4.4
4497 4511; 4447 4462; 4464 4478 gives 4.4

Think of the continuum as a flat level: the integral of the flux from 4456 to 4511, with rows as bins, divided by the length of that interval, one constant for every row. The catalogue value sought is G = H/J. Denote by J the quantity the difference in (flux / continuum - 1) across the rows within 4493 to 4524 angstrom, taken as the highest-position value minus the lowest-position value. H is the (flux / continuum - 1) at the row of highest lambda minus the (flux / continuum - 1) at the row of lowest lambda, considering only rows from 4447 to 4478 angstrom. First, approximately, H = 0.17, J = 0.03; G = 5.0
